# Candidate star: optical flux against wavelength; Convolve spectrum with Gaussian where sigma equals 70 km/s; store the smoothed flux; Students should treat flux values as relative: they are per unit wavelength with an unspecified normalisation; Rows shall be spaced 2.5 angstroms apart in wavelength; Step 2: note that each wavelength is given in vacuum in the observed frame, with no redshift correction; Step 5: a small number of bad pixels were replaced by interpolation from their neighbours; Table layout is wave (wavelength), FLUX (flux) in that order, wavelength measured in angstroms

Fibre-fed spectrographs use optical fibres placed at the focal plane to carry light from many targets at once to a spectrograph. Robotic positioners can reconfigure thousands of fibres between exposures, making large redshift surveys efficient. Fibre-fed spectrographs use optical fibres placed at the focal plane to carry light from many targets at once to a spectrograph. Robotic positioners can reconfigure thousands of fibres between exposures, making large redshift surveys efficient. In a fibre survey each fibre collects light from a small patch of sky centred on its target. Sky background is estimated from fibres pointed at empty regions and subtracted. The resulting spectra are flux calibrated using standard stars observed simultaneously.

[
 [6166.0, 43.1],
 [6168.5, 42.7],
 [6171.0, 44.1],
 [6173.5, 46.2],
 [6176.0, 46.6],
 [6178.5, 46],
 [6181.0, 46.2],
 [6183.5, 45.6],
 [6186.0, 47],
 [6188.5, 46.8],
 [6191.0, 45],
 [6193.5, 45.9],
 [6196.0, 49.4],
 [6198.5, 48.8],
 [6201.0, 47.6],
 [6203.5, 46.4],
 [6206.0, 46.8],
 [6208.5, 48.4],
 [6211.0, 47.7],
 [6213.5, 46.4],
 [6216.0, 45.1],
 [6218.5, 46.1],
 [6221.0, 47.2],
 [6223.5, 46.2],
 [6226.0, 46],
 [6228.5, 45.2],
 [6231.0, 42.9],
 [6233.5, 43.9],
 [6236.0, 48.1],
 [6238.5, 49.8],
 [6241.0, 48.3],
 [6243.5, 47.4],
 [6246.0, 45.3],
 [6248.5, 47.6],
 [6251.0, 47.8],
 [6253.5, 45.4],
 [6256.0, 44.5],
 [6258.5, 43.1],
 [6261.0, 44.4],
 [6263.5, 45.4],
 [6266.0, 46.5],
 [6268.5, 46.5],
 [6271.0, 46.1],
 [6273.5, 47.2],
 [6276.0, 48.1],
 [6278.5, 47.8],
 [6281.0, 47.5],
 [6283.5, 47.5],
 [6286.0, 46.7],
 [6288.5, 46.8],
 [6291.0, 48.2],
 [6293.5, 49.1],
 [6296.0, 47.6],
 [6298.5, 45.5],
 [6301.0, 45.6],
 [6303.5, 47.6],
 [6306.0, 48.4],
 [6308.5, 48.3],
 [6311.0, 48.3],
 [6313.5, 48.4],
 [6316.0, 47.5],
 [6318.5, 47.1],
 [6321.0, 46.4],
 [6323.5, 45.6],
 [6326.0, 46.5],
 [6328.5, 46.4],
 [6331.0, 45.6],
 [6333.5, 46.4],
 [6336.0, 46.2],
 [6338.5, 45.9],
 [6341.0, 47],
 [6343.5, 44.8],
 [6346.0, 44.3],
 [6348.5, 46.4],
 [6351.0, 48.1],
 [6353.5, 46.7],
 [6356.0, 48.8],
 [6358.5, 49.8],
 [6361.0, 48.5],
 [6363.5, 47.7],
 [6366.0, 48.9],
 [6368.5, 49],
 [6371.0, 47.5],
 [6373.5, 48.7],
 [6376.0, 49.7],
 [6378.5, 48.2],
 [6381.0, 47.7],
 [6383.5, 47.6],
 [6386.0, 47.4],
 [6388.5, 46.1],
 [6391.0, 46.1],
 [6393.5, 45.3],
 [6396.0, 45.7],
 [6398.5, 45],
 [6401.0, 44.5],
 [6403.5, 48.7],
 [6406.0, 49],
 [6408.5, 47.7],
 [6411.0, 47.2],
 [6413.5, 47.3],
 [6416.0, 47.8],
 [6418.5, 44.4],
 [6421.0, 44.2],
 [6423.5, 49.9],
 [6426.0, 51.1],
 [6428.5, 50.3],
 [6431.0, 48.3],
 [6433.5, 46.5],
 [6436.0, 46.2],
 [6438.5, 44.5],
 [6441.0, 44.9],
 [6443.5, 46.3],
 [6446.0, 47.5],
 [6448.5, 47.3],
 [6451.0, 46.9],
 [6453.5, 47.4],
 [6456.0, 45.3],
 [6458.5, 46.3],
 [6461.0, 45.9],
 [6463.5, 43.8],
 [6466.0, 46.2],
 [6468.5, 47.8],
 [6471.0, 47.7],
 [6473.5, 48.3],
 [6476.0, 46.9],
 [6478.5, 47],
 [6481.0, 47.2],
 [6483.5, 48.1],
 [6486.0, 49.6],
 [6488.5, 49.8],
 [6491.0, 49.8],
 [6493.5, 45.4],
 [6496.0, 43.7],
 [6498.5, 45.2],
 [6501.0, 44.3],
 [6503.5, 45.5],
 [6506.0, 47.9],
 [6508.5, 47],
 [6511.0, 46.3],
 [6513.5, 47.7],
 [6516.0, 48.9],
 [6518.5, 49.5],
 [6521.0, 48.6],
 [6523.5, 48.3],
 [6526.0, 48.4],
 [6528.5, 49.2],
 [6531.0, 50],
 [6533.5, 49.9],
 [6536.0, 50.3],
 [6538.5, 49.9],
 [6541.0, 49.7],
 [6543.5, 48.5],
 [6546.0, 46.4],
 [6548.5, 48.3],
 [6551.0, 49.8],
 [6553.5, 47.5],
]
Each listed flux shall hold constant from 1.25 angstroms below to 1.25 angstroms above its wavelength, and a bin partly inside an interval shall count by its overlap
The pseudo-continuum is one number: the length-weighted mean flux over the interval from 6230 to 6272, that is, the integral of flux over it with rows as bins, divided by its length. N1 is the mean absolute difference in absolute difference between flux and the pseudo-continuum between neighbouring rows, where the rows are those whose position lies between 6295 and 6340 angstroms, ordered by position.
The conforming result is 0.35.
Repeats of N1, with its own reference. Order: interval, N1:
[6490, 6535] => 1.02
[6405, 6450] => 0.88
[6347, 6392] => 0.99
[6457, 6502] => 1.06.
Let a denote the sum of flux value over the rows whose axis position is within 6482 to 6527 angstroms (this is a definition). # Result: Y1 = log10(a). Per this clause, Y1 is 2.931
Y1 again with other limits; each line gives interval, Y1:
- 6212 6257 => 2.921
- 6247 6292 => 2.923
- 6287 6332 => 2.929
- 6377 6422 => 2.924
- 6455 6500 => 2.926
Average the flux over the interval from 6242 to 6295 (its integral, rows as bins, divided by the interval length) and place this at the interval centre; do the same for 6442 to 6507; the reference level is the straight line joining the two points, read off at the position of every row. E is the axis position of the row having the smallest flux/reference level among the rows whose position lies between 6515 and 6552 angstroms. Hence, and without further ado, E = 6546.0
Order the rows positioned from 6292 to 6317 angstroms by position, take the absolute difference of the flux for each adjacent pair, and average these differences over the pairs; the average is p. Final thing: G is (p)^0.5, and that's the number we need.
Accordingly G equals 0.92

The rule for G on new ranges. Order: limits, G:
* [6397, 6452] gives 1.16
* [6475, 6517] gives 1.10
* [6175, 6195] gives 0.90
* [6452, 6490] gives 1.02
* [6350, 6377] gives 1.08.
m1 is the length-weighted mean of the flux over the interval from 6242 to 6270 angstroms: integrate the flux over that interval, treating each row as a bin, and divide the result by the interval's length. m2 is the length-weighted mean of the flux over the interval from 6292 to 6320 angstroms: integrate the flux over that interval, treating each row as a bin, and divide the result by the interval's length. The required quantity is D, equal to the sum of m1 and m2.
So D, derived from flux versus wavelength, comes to 93.4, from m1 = 45.8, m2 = 47.6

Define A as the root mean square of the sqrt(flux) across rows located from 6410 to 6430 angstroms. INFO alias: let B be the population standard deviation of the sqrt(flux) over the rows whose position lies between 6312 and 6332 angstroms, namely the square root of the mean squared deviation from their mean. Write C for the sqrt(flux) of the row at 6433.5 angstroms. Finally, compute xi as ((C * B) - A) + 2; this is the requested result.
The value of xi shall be -4.47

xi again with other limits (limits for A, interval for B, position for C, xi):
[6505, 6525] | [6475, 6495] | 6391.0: -4.18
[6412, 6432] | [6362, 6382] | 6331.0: -4.57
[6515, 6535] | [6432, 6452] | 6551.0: -4.49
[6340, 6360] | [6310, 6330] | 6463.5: -4.41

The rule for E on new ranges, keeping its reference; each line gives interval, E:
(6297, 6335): 6298.5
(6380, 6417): 6401.0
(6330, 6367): 6346.0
